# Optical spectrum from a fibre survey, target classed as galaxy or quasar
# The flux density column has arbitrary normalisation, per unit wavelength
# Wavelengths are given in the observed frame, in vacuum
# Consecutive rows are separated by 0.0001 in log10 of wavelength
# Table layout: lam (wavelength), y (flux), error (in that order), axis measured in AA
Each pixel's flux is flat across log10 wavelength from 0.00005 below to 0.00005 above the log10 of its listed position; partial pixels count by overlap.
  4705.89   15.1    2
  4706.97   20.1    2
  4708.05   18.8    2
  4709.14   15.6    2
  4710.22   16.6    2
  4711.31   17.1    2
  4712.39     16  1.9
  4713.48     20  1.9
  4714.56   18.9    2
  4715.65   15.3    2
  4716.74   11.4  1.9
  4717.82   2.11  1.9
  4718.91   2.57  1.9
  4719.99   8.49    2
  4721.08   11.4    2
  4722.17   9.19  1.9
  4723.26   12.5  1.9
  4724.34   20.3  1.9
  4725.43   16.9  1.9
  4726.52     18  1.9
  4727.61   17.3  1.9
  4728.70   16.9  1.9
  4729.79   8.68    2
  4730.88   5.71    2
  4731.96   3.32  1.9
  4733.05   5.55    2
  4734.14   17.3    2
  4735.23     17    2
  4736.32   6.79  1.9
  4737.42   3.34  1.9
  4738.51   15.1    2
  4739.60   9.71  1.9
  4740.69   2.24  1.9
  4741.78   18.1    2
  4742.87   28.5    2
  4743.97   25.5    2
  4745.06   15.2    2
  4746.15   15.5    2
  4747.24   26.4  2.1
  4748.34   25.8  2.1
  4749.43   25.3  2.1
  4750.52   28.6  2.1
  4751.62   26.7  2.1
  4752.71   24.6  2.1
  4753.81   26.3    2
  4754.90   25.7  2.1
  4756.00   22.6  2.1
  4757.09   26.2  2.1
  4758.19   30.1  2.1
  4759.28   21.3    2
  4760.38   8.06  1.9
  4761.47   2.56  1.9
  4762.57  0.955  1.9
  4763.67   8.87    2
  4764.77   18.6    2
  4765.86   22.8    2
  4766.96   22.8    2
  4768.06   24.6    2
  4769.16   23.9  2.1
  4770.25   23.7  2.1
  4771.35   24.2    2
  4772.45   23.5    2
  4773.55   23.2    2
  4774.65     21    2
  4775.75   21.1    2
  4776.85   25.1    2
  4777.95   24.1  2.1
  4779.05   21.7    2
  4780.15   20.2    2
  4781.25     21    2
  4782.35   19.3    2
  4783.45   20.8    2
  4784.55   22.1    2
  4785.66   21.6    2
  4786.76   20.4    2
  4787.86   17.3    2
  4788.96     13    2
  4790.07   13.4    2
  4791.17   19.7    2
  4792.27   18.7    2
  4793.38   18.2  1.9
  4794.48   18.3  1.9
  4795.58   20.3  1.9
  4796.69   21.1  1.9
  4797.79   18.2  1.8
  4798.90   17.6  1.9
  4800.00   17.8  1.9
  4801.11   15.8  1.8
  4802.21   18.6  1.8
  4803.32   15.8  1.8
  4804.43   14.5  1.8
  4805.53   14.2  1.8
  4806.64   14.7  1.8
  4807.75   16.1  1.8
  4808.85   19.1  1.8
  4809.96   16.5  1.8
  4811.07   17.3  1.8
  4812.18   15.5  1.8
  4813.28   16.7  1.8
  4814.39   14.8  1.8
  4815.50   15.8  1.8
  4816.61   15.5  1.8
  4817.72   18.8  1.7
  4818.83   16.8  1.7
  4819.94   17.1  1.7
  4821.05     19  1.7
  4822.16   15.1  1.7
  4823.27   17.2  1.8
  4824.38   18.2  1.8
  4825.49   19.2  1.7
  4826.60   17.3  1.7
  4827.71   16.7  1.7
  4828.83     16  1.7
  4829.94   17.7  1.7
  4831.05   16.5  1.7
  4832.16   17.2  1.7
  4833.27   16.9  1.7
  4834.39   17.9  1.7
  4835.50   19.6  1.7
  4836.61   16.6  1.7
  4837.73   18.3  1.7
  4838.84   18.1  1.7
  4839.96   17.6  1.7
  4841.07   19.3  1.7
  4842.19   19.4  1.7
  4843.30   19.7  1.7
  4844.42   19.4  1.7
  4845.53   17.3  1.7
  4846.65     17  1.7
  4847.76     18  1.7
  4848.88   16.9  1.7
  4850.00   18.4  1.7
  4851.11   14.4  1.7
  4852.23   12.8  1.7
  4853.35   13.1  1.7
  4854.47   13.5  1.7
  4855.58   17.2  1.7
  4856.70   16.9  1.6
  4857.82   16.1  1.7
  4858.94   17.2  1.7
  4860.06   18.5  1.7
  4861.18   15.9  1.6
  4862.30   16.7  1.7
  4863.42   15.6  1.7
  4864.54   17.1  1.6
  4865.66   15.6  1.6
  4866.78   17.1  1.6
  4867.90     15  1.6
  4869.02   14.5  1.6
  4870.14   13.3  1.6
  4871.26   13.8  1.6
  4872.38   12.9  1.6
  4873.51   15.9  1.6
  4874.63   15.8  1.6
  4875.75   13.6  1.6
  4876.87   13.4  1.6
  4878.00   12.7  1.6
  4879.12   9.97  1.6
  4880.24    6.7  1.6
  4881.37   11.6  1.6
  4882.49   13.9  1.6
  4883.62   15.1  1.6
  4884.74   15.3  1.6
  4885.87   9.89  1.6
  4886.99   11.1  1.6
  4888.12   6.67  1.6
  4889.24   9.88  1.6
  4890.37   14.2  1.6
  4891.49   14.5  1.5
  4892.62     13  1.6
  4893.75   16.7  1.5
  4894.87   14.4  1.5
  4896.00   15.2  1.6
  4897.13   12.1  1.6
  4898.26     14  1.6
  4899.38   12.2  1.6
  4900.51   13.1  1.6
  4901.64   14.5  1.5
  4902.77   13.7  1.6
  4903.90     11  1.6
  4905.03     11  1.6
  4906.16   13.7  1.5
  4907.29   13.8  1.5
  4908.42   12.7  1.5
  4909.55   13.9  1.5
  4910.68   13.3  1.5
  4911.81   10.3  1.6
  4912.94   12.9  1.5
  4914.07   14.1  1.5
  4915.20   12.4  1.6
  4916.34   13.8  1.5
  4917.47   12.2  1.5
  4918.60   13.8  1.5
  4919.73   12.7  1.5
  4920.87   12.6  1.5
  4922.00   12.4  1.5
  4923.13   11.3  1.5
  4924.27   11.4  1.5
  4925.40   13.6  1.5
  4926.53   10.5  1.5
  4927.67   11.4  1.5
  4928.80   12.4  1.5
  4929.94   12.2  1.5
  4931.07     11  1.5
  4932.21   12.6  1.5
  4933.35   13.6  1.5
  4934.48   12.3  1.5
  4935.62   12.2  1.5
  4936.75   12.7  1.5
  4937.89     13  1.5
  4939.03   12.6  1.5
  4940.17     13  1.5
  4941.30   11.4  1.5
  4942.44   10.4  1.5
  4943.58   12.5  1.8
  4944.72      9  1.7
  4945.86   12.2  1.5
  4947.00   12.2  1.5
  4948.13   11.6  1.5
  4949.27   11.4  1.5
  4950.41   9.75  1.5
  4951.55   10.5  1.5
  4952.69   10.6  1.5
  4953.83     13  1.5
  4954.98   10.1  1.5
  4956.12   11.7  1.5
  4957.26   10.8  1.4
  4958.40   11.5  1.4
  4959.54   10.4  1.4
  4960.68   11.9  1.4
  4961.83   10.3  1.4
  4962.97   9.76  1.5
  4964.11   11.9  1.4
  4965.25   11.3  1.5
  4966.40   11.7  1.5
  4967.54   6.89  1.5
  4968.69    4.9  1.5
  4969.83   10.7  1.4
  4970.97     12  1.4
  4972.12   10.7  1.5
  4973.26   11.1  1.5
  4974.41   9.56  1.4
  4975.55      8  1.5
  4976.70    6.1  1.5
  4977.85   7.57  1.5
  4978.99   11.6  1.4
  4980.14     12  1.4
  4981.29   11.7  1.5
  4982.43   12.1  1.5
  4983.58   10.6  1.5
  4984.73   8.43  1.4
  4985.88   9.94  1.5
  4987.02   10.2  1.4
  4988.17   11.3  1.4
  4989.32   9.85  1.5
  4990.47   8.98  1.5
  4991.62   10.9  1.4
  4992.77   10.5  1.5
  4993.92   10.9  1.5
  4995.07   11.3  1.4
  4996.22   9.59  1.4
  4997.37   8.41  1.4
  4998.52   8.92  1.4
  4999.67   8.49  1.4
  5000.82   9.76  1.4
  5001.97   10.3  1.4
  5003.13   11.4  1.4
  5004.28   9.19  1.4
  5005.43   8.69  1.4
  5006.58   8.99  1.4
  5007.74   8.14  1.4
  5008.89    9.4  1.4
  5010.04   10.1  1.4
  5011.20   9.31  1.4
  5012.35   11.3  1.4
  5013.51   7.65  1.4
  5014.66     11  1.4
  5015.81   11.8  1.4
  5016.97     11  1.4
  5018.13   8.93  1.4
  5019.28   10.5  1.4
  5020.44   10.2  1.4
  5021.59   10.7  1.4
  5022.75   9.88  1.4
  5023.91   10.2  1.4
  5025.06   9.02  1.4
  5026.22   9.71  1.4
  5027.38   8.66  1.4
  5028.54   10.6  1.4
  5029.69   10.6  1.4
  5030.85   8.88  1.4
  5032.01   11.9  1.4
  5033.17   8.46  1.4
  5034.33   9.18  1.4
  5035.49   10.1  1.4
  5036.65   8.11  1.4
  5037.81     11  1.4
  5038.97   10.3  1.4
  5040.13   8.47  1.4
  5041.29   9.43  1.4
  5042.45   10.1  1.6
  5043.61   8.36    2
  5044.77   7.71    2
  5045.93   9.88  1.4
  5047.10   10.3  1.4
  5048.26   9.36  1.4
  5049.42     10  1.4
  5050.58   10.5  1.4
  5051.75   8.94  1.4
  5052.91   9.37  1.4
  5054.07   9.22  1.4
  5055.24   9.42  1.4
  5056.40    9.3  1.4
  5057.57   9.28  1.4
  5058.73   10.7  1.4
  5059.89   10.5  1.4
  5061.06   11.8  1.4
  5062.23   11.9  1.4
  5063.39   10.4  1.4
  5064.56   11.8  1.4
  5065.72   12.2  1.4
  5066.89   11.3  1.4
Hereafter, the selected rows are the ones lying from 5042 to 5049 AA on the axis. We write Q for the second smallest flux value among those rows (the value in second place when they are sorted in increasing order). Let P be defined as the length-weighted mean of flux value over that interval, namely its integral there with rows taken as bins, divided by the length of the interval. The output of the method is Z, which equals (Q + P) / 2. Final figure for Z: 9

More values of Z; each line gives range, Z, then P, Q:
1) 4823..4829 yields 17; 17.5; 16.7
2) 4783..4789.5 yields 18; 19.2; 17.3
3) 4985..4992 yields 10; 10.1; 9.85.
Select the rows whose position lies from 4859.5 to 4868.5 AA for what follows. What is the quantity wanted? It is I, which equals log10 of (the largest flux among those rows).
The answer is 1.27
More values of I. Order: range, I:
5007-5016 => 1.07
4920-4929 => 1.13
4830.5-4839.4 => 1.29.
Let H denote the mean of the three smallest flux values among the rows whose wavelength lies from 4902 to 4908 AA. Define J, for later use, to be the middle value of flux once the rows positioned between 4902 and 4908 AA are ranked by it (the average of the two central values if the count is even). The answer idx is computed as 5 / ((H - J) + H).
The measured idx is 0.50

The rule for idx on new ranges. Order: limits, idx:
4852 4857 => 0.39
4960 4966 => 0.52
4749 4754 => 0.20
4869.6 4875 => 0.39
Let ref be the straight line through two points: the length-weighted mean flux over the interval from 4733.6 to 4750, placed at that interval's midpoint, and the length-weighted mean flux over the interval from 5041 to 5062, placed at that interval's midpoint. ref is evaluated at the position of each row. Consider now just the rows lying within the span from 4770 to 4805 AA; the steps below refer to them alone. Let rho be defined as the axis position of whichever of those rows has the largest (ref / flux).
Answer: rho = 4788.96 AA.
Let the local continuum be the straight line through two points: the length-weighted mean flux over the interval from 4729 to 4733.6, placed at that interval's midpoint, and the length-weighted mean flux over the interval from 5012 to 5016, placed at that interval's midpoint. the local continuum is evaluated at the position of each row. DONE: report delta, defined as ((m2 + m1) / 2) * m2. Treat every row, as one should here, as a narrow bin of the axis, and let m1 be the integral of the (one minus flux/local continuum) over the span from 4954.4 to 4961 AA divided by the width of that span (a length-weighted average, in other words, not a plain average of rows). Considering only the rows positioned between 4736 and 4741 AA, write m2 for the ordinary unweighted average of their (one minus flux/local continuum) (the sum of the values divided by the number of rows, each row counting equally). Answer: 0.0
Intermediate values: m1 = -0.2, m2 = -0.1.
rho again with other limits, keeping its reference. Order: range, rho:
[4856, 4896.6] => 4880.24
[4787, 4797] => 4788.96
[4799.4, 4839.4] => 4805.53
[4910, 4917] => 4911.81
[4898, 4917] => 4911.81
